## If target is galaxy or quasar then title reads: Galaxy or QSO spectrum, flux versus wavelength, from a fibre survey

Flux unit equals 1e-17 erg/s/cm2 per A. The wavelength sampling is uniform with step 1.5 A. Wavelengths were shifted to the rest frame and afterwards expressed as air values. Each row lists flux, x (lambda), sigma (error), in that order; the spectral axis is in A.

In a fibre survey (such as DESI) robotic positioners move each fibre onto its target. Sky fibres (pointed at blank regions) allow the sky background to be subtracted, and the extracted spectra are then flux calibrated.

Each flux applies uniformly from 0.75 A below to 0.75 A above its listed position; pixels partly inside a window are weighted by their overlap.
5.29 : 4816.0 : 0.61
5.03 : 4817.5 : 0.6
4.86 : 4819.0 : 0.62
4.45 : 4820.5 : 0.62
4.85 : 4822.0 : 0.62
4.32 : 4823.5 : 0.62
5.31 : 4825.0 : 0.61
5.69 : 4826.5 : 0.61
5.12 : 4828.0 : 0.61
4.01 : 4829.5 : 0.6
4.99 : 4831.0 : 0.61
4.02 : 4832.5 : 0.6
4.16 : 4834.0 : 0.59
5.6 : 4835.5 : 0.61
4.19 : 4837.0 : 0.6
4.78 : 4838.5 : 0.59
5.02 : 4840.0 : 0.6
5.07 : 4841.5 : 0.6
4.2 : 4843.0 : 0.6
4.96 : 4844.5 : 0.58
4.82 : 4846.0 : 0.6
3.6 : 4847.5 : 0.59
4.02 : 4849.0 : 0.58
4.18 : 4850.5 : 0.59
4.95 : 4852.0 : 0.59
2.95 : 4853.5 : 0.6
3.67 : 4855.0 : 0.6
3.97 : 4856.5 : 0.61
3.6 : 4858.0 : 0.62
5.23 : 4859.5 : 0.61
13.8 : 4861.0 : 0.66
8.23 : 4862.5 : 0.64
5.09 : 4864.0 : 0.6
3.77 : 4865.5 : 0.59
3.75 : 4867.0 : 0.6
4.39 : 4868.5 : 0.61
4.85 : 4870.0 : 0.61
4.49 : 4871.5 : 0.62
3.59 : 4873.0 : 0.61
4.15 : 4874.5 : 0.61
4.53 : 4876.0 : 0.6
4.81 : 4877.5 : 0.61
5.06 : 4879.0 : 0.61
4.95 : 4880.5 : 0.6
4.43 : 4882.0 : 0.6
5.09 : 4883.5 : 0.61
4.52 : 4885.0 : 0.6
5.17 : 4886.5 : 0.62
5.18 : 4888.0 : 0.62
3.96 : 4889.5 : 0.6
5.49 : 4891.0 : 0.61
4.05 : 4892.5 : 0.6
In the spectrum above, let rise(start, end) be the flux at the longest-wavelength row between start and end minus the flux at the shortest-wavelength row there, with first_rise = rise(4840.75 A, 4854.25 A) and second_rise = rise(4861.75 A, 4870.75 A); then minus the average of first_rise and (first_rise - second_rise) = 0.43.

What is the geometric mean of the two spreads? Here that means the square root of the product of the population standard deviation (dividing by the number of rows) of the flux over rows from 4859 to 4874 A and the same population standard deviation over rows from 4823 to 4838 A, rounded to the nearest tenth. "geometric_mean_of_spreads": 1.4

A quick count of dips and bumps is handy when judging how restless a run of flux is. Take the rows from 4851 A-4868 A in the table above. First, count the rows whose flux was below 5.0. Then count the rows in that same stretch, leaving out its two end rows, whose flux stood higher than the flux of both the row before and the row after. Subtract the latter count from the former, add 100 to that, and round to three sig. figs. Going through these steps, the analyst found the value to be 105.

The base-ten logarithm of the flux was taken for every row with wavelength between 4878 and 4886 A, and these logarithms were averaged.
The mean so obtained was 0.68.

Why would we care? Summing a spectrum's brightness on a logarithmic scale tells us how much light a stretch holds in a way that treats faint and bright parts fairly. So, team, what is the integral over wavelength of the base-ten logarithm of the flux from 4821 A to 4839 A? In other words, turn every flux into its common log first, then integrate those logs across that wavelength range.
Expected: 12.1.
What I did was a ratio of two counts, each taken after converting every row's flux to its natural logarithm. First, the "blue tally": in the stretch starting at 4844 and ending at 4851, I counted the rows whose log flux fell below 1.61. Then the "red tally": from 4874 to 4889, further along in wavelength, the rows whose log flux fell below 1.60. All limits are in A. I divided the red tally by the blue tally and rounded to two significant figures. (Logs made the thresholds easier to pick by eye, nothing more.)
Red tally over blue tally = 1.2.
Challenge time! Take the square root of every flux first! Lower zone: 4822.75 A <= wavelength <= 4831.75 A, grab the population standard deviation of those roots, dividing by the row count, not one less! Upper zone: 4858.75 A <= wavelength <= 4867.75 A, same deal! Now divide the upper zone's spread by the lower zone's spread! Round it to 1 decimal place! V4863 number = 4.8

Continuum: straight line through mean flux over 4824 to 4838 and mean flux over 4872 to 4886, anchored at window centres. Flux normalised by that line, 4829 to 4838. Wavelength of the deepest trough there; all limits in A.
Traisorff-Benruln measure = 4829.5 A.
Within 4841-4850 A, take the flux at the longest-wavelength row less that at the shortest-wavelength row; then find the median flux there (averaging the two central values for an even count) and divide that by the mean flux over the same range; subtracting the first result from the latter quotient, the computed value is 2.1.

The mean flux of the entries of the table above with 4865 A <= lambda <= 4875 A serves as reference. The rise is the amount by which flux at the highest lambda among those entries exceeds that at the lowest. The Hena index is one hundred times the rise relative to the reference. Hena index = 9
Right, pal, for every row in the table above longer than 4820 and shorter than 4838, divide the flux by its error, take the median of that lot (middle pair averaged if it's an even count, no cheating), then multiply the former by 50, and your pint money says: 375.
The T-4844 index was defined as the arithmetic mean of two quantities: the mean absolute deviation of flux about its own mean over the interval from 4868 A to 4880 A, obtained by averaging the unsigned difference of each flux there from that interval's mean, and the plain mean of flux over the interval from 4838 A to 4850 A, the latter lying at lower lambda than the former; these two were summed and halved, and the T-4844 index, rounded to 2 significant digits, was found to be 2.4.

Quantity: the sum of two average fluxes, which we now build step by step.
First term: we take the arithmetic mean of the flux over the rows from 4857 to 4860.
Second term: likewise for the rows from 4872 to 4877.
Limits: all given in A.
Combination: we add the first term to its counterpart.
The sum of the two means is 8.5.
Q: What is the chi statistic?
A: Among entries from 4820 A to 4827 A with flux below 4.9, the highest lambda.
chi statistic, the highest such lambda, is 4823.5 A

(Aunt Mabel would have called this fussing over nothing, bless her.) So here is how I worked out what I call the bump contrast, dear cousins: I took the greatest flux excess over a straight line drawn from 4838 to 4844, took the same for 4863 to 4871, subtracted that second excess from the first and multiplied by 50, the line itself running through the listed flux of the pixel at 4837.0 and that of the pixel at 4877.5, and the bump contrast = 16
